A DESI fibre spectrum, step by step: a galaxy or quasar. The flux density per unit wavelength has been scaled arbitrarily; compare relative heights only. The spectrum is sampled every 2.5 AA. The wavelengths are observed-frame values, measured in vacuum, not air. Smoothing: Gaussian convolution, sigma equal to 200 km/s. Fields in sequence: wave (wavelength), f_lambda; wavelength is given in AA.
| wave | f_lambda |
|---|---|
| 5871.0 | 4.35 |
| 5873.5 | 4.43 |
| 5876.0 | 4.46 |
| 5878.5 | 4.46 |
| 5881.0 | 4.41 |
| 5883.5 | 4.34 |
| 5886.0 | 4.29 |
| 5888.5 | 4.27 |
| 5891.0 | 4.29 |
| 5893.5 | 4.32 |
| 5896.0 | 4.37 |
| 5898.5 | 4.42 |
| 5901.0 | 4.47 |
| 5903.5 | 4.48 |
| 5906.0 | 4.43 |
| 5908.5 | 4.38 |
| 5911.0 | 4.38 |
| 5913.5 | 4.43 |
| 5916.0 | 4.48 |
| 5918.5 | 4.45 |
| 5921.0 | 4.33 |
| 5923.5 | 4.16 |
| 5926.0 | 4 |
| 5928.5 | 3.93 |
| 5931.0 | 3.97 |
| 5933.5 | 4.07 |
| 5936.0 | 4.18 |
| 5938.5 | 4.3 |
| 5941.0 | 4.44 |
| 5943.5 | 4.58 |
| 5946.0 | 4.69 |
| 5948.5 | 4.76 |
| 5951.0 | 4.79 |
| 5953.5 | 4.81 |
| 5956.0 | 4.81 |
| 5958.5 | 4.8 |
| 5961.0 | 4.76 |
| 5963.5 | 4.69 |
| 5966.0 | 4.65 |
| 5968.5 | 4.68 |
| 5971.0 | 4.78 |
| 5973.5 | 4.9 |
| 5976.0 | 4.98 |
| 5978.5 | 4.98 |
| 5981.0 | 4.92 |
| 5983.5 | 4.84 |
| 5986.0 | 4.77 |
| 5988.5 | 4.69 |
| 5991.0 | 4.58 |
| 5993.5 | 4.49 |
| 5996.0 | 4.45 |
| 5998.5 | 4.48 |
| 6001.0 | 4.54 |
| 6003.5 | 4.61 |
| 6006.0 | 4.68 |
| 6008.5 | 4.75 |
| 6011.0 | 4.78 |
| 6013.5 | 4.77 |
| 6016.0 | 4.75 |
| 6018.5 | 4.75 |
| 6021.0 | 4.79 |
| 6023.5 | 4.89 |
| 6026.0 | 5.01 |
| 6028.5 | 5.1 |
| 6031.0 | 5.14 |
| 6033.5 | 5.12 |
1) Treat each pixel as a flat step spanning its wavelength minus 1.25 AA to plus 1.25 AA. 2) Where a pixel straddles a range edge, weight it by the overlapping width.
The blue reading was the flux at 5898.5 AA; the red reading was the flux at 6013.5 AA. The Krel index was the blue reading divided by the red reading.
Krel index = 0.93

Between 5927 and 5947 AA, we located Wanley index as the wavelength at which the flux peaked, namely 5946.0 AA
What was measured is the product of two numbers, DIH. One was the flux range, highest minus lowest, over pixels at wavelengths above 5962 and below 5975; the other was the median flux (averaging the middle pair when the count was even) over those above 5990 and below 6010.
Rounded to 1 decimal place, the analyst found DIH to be 1.1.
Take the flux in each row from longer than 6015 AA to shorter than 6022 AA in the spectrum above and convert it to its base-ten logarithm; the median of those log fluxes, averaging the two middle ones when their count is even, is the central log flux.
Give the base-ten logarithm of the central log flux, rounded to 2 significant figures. -0.17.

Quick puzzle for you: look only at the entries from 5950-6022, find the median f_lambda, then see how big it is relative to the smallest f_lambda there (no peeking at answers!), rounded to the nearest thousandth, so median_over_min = 1.070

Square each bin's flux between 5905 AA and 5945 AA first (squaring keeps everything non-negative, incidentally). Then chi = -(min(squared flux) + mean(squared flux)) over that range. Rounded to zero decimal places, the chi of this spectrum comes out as -34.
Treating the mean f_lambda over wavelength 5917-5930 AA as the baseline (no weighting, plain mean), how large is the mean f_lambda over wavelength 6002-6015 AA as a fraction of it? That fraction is 1.13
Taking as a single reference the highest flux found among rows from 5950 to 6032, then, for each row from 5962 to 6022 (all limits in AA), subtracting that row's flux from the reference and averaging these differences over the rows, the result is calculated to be 0.42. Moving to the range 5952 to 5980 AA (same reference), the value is 0.34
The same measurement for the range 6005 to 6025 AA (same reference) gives 0.37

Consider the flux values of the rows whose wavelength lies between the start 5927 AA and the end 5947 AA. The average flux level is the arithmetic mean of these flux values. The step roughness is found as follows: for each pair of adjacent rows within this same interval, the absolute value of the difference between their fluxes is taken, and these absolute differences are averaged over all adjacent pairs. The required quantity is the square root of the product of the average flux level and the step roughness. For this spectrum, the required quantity 0.68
